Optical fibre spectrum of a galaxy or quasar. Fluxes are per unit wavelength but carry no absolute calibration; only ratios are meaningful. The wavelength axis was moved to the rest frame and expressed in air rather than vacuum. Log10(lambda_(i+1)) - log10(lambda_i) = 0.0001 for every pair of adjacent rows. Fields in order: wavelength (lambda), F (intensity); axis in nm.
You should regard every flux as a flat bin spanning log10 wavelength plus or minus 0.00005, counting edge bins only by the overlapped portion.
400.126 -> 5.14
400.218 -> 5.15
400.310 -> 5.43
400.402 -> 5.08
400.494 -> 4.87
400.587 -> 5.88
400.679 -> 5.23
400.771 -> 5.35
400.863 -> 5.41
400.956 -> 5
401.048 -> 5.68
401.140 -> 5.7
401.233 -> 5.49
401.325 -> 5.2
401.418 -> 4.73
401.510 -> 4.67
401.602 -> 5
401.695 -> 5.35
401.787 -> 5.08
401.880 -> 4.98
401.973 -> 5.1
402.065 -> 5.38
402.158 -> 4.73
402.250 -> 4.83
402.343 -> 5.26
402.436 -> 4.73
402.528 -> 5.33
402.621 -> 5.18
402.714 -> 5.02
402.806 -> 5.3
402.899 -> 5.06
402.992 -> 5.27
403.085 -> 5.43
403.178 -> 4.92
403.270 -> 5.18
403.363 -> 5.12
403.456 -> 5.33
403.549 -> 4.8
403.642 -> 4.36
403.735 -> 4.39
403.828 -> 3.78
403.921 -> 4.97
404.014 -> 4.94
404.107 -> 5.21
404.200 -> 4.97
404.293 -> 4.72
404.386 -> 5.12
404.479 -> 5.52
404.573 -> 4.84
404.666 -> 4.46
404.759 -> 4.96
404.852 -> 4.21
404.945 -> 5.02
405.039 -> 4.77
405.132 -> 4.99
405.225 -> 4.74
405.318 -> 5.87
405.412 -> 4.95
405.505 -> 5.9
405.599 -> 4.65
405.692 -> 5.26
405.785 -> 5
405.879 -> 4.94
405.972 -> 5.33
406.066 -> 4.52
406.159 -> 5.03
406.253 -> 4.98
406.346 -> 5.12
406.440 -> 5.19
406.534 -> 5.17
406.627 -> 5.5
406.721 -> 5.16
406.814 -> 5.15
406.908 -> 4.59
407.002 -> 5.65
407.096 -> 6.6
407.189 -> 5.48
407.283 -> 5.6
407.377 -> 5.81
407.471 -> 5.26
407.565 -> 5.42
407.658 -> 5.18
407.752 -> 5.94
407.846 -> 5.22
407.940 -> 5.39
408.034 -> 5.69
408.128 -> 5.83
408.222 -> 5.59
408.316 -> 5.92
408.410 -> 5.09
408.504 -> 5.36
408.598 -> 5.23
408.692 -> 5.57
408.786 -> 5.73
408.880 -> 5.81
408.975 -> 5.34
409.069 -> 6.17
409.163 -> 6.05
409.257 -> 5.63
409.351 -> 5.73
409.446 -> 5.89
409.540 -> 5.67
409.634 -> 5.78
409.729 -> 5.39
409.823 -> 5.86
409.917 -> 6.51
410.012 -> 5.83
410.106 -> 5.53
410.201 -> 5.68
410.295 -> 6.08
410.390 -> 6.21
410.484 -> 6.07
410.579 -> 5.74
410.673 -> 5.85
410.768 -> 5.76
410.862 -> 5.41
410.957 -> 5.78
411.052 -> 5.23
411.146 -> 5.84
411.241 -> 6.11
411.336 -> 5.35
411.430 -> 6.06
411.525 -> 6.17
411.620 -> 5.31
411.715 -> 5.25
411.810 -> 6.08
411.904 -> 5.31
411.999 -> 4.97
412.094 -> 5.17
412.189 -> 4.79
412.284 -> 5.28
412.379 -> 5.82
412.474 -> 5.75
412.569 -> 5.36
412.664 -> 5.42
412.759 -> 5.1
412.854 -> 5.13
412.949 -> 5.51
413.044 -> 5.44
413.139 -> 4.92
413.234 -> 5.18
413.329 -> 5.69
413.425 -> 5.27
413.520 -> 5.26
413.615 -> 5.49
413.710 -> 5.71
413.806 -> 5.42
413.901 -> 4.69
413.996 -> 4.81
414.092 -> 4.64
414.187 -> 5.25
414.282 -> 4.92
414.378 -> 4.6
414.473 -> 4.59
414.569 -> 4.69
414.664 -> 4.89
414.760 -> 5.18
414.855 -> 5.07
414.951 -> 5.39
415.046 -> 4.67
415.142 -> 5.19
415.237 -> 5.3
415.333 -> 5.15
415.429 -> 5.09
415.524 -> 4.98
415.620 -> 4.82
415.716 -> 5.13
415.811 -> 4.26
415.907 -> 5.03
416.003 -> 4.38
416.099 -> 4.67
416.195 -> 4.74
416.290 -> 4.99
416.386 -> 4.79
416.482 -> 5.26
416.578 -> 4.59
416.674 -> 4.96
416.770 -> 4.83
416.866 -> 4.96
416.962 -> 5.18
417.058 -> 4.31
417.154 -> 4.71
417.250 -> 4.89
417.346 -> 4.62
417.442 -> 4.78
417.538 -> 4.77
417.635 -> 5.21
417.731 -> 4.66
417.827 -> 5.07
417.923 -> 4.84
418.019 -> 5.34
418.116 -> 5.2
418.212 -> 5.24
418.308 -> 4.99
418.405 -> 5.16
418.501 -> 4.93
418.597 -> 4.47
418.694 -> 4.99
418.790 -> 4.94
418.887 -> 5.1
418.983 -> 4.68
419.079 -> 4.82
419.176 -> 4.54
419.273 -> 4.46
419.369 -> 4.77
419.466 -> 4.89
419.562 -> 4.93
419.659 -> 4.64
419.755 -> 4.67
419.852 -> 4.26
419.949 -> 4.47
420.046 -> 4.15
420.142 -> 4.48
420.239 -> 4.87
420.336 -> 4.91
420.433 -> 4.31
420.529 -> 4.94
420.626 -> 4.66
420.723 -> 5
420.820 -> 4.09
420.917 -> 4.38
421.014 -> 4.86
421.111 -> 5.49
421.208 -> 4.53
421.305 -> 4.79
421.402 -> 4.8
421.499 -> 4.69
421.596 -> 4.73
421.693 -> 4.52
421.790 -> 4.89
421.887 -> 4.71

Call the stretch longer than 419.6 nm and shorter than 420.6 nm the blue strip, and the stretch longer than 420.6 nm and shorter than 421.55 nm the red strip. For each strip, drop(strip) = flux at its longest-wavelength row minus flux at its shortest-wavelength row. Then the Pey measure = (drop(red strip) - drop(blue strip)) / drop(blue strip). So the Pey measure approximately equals -0.9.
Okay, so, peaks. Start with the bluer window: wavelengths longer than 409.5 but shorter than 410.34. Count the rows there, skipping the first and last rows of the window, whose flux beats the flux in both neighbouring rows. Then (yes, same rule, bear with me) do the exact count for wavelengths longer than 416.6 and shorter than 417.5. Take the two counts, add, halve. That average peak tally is 2.0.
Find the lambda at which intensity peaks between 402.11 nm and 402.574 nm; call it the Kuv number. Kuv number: 402.528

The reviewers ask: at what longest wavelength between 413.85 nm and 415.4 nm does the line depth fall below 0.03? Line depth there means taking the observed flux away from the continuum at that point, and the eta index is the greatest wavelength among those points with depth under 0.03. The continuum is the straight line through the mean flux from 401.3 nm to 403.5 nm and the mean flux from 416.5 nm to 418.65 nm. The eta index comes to 415.333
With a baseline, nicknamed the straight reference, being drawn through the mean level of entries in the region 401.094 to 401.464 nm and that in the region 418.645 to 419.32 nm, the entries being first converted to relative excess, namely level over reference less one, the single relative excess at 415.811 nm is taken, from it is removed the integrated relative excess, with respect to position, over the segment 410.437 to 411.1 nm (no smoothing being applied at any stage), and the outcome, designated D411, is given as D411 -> -0.22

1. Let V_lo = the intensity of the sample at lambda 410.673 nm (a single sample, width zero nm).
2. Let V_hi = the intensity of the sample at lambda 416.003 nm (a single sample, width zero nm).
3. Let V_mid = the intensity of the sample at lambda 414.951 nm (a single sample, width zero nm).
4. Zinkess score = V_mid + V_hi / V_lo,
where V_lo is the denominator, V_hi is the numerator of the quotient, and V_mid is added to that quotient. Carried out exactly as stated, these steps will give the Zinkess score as 6.1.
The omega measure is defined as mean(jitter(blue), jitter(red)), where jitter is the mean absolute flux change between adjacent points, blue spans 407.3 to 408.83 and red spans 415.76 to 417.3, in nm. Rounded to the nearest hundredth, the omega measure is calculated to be 0.37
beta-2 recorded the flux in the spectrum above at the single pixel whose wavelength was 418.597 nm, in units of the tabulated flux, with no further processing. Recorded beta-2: 4.47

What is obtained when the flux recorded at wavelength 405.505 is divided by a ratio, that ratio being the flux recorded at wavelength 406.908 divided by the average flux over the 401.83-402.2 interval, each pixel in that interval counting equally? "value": 6.5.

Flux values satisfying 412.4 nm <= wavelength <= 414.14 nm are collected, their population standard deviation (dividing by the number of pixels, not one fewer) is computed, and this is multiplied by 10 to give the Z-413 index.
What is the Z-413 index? 3.3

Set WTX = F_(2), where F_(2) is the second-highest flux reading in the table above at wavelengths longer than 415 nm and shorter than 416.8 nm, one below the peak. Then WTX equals 5.26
